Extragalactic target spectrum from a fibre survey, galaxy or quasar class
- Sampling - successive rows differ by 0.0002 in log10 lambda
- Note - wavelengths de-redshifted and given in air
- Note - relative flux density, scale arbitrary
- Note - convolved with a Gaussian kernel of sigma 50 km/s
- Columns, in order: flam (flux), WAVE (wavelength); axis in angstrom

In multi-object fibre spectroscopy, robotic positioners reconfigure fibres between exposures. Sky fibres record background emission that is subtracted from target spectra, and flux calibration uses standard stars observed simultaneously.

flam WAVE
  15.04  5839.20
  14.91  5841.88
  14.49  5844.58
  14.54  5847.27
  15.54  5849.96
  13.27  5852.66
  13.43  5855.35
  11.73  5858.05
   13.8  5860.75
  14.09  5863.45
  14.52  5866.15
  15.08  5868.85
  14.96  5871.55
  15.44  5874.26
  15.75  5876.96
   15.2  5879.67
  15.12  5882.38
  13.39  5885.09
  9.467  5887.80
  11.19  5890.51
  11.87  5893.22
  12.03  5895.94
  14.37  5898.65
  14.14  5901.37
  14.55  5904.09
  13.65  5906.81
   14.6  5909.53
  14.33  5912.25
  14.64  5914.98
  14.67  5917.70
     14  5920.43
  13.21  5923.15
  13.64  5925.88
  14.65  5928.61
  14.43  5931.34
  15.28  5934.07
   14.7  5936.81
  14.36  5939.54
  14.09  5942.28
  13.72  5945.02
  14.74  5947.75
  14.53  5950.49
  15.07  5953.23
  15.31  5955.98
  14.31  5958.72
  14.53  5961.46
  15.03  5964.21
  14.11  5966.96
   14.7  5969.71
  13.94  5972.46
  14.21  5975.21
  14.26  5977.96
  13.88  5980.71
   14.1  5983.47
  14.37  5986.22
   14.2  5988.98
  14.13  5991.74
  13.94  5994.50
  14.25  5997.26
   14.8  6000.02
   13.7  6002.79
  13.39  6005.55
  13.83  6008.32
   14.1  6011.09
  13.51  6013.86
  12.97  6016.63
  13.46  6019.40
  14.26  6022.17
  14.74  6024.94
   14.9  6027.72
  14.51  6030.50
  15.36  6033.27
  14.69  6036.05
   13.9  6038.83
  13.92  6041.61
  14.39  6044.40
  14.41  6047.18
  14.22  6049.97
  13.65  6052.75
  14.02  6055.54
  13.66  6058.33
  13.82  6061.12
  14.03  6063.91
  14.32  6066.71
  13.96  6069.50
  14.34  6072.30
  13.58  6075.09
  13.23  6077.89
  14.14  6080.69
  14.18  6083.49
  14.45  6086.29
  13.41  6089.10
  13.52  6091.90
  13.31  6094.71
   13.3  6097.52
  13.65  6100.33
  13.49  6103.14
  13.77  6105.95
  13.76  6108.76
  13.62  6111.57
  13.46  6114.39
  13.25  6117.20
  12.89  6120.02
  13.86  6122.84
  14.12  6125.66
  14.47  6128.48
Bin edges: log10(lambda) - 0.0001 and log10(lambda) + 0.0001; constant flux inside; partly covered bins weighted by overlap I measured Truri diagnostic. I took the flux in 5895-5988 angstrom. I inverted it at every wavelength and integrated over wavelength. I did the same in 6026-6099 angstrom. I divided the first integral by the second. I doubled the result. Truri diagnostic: 2.5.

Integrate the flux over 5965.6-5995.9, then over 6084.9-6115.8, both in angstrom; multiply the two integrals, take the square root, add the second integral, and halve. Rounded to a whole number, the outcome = 423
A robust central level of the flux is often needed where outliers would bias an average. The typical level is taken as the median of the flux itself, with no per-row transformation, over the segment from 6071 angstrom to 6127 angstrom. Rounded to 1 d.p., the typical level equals 13.6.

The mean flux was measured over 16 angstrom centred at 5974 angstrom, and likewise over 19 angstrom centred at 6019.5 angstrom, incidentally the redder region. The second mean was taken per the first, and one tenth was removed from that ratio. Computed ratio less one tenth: 0.886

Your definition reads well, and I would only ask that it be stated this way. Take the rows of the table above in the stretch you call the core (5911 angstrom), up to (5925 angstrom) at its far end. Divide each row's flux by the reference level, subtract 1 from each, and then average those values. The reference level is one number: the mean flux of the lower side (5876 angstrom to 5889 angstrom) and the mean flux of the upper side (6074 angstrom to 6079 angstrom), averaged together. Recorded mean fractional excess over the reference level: 0.042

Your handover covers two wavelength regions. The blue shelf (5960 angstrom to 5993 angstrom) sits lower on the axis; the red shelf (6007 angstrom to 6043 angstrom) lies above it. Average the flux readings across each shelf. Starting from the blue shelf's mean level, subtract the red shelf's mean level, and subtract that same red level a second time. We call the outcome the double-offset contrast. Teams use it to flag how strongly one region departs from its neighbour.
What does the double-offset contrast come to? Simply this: -14.0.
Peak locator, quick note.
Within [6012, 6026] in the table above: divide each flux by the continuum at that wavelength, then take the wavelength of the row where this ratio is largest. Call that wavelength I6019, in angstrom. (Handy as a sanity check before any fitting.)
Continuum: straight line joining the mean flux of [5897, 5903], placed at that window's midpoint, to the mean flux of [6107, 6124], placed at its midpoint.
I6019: 6024.94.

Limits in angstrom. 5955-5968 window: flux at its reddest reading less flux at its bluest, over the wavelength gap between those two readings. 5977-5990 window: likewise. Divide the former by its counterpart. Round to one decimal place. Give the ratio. 20.1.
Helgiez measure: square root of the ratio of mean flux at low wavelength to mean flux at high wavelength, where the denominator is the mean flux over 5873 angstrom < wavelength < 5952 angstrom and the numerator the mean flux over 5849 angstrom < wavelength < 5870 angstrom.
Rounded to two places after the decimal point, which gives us 1.00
